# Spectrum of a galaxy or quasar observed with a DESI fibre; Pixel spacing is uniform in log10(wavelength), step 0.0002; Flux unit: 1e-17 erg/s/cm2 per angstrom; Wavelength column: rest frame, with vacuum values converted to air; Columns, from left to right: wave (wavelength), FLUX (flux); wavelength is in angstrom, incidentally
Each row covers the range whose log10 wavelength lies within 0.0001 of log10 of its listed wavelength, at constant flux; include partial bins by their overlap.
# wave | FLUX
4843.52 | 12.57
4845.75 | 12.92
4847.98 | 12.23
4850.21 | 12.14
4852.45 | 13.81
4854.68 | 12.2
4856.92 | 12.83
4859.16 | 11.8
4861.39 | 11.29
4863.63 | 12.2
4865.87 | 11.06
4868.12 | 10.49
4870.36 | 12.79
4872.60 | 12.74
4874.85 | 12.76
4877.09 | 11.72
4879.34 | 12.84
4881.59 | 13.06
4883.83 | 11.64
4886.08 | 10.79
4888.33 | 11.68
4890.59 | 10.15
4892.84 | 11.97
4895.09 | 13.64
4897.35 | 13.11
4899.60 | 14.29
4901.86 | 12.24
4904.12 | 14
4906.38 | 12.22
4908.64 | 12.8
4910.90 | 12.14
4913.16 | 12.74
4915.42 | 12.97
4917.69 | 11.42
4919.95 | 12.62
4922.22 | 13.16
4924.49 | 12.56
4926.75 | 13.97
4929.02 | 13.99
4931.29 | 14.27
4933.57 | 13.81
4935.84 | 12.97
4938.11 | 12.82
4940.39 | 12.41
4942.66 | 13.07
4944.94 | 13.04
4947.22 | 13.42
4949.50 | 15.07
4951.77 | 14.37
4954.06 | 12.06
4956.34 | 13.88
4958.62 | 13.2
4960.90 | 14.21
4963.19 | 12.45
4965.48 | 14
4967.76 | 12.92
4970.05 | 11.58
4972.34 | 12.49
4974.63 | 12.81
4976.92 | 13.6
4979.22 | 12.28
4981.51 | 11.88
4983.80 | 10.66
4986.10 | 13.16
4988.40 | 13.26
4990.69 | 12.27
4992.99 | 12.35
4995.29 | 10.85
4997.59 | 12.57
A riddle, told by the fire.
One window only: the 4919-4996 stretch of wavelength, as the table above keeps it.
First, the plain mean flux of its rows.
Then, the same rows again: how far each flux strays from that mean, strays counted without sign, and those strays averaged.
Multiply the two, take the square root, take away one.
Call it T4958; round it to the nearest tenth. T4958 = 2.1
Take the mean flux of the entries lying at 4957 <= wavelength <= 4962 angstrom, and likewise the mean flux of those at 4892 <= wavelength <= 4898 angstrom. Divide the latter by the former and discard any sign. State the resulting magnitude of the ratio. 0.94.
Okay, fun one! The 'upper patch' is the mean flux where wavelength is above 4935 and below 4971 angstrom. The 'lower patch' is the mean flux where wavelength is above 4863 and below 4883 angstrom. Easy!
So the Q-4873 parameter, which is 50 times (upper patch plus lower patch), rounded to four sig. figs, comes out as 1270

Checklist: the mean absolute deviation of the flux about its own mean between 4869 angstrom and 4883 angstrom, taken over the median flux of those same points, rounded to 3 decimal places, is 0.024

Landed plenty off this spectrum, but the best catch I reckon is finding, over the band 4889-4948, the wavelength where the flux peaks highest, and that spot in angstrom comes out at 4899.60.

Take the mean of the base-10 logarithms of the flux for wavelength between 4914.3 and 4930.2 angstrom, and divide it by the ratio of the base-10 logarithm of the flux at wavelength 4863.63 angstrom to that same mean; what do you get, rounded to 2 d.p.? 1.14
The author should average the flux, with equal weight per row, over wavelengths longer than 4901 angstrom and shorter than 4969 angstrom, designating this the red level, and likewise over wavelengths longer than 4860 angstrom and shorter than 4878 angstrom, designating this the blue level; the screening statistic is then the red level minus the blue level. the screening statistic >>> 1.28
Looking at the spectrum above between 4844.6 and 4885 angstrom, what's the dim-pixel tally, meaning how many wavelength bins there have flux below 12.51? 10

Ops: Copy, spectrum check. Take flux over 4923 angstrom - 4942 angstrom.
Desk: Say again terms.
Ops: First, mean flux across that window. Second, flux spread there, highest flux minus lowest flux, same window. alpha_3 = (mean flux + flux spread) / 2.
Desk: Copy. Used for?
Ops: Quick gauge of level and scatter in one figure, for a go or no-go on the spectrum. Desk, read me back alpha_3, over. 7.6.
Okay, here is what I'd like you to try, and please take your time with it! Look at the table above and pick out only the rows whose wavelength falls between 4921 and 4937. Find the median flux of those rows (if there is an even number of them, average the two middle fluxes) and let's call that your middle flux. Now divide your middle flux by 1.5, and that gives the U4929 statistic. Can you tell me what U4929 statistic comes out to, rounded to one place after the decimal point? 9.2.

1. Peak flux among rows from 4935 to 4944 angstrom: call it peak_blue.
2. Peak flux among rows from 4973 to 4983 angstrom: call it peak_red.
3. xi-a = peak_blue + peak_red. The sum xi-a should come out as 26.7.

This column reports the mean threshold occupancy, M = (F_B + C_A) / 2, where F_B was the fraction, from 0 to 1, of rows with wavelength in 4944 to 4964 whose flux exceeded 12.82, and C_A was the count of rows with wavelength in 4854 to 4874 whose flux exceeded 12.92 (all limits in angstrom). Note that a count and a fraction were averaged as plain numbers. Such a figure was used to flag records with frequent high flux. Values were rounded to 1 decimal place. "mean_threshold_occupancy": 0.4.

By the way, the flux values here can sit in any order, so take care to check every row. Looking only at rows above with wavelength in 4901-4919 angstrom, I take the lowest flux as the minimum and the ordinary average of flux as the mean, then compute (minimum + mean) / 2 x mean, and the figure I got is 151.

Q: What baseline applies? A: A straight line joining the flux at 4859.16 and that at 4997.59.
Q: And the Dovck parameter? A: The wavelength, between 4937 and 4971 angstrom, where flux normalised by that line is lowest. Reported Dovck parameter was 4970.05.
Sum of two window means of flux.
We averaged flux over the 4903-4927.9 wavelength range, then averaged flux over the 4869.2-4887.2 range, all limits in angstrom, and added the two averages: 25.1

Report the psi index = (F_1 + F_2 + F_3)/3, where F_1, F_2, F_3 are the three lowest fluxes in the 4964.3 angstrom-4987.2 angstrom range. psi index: 11.4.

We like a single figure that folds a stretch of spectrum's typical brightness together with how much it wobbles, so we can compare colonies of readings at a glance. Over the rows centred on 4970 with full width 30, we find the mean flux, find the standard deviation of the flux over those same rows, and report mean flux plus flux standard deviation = 13.8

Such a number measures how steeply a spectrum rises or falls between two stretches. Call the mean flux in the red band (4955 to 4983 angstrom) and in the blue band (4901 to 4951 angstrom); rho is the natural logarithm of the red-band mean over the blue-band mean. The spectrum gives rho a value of -0.01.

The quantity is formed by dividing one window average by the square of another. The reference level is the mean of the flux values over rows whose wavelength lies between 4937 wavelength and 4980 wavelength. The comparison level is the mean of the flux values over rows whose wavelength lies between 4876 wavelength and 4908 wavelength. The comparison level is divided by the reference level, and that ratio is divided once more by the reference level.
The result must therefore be 0.0717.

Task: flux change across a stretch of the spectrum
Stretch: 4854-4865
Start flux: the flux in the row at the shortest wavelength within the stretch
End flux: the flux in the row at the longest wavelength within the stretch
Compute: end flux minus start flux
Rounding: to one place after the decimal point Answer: 0.0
